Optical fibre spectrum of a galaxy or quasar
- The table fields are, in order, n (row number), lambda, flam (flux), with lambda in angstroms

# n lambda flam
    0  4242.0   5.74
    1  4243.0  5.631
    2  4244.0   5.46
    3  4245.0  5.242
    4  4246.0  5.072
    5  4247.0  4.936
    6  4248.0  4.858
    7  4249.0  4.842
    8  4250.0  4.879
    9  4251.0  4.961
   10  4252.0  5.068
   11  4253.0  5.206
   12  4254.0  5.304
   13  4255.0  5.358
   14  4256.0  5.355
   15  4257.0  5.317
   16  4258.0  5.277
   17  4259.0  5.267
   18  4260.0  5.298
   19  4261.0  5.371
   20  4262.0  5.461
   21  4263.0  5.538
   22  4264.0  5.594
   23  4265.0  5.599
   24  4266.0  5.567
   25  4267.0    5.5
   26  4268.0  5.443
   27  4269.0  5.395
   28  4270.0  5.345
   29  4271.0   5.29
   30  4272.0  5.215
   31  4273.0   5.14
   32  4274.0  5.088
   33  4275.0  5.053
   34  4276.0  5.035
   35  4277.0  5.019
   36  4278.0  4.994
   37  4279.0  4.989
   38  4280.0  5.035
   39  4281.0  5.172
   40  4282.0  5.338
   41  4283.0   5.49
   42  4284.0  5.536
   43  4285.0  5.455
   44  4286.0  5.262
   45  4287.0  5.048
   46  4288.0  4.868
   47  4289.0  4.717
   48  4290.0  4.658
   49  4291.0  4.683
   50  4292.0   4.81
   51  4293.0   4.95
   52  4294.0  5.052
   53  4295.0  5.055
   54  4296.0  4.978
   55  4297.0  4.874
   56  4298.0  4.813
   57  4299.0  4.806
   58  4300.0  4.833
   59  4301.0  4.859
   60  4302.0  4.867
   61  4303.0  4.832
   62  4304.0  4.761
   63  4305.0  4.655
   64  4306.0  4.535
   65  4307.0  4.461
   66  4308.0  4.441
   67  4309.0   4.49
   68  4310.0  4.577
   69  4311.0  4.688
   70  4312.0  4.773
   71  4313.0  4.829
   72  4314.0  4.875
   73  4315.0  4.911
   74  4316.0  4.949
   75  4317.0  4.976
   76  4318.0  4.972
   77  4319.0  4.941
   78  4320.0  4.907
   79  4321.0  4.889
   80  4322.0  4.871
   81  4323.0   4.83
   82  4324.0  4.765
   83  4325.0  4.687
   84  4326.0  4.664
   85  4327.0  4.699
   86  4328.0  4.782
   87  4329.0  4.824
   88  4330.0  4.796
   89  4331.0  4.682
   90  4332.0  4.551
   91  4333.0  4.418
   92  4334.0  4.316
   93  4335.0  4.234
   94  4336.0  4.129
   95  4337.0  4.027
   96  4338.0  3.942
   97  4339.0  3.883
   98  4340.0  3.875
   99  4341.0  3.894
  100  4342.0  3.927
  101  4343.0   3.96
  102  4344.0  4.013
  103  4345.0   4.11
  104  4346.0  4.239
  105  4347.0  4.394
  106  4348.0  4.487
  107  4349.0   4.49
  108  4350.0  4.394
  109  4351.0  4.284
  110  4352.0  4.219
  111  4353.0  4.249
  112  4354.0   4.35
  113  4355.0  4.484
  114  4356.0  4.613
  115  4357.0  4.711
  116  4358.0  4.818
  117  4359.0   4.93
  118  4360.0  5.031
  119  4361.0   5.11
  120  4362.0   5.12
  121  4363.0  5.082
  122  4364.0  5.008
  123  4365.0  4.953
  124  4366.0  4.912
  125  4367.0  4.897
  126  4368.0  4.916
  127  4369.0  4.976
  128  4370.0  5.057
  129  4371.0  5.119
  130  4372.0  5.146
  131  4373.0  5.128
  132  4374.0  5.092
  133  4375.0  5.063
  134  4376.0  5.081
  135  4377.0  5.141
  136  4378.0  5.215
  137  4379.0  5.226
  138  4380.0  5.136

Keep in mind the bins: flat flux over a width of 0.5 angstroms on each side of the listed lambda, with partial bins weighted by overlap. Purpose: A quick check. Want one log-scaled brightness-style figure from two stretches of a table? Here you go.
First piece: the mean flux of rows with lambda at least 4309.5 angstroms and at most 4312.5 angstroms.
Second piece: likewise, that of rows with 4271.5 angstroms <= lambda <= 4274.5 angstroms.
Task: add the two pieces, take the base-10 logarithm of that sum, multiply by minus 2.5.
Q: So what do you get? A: -2.48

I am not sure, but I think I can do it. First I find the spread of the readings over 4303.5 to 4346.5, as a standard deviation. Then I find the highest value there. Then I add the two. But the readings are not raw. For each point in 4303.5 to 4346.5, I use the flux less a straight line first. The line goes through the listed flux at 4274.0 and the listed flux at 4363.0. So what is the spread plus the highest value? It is 0.25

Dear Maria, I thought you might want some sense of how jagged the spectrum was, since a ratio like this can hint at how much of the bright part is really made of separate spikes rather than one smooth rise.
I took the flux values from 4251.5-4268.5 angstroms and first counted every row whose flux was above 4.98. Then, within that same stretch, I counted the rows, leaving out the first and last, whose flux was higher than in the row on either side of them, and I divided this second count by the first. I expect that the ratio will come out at 0.12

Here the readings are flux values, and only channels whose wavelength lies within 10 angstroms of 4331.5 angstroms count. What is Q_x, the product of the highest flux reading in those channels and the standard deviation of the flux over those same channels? 1.75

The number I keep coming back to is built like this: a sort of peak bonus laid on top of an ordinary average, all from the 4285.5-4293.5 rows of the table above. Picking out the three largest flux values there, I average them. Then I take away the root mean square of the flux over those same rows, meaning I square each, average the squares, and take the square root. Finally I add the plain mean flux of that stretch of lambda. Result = 5.1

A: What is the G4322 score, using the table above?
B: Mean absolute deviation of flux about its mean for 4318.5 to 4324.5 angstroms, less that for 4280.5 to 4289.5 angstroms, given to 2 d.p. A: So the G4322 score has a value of -0.18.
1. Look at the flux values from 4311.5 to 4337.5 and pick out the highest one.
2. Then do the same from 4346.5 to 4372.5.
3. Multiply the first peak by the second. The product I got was 25.6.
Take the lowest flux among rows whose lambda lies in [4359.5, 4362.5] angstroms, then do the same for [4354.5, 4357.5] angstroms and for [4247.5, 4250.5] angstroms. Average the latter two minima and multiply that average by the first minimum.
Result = 23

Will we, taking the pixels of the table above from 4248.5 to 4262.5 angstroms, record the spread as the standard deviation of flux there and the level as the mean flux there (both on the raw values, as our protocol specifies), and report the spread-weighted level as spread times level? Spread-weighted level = 1.0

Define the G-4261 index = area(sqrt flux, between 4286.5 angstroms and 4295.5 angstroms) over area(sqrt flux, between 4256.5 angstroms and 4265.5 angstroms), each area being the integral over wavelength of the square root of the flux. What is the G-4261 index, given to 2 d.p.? 0.95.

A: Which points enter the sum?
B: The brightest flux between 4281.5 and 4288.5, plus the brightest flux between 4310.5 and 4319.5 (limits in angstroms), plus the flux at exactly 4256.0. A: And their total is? 15.9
